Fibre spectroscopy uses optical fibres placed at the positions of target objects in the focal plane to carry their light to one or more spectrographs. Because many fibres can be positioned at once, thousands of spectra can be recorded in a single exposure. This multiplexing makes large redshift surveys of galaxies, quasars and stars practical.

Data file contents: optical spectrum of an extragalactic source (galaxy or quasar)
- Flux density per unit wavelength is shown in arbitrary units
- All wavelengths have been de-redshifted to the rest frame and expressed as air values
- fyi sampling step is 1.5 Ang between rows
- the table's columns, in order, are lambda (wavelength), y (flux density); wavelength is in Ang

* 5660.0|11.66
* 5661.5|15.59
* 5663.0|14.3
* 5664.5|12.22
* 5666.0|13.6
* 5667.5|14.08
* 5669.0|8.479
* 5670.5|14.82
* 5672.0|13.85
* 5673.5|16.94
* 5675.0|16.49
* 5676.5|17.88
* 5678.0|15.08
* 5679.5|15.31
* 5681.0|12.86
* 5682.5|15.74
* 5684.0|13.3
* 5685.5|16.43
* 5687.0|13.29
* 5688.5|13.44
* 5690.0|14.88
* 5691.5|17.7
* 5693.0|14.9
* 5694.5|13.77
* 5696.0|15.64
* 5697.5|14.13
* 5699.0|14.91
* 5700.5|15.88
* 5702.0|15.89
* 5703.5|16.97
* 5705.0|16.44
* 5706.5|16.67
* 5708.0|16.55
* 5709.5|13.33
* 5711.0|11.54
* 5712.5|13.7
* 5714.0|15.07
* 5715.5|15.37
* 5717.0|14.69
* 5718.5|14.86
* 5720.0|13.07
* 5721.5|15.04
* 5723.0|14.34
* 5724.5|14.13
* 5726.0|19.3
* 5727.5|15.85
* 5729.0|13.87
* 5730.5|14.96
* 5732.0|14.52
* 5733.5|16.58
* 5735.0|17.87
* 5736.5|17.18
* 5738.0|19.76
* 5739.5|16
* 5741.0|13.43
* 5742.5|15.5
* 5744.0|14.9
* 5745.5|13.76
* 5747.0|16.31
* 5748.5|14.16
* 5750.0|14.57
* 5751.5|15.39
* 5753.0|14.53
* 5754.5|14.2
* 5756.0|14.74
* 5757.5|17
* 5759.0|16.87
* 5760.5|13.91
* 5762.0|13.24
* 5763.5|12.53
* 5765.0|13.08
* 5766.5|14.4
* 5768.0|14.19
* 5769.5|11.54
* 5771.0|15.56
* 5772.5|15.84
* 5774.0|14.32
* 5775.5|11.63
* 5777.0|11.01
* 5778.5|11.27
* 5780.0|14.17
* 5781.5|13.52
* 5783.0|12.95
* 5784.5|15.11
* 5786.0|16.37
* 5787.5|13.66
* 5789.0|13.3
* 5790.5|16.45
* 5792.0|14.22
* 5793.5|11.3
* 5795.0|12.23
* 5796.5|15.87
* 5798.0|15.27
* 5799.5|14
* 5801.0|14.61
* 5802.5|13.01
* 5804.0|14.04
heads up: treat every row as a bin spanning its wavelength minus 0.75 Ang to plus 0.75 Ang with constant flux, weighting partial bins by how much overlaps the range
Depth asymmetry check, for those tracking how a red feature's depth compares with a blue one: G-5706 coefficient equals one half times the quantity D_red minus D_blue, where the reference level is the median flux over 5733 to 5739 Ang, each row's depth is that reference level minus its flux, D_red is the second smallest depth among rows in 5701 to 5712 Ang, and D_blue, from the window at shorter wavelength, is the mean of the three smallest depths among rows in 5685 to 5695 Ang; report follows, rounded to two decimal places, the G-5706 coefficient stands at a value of -0.16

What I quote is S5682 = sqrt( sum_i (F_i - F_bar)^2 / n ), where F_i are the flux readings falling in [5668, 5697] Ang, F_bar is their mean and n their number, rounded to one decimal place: 2.1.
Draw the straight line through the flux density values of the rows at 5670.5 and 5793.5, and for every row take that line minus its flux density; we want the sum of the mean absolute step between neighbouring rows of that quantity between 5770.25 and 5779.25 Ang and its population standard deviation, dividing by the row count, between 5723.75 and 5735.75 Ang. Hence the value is 2.9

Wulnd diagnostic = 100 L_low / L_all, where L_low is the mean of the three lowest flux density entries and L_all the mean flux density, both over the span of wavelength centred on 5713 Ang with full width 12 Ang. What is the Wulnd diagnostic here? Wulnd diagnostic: 89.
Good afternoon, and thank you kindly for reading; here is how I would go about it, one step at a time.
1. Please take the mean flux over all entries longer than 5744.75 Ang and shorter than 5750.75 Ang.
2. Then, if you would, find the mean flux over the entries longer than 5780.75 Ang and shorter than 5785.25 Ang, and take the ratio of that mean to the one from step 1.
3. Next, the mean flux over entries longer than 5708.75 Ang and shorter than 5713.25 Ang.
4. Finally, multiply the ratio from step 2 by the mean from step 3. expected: 12.1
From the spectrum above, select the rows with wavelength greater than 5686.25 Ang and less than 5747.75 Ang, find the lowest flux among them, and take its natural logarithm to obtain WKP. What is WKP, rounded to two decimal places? 2.45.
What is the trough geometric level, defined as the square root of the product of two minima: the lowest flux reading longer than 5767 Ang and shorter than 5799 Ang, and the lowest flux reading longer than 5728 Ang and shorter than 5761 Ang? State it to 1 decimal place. 12.2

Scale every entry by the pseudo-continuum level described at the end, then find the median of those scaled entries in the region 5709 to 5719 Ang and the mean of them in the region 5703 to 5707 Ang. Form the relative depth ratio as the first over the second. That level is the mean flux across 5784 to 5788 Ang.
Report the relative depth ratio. 0.88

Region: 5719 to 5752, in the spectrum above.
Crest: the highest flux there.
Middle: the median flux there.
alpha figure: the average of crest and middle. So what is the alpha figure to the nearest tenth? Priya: 17.4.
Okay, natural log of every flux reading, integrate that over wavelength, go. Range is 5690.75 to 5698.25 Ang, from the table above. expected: 20.4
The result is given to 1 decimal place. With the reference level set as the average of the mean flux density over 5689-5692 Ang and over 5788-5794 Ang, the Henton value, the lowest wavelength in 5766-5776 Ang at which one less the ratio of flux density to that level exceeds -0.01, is 5766.5 Ang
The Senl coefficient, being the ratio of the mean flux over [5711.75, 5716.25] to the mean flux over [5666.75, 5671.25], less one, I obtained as 0.18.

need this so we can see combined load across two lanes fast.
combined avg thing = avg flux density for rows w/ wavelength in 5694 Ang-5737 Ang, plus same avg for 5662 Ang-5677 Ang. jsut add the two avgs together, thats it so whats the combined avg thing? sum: 29.5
